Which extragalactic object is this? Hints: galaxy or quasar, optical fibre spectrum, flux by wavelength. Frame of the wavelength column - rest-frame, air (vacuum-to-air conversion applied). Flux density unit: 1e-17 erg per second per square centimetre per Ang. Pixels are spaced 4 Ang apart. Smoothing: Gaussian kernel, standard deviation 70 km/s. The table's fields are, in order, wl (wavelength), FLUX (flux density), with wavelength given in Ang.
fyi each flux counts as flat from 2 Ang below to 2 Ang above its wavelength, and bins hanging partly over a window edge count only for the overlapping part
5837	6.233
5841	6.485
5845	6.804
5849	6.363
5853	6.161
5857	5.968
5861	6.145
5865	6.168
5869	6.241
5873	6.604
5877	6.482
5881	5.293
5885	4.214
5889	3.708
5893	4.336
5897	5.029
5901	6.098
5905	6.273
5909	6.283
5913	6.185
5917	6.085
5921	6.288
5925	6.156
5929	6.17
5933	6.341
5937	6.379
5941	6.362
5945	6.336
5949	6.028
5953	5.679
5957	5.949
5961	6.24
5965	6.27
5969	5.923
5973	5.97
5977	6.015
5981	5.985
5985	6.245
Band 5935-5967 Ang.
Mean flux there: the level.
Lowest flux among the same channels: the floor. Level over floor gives 1.08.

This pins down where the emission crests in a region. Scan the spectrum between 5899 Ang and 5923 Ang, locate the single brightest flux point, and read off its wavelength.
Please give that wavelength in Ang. 5921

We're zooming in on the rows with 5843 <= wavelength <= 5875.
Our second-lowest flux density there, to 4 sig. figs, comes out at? 6.145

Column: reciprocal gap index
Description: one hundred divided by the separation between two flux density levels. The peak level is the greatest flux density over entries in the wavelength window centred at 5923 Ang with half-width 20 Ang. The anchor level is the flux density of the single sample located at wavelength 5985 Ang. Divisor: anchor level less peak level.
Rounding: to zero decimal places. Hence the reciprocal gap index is -746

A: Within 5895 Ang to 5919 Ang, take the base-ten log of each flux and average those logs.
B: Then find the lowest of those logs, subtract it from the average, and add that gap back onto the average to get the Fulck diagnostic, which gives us 0.851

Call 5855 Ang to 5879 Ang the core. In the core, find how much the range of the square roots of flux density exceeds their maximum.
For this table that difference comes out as -2.44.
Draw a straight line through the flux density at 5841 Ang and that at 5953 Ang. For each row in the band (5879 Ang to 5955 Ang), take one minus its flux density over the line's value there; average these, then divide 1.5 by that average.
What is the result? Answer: 52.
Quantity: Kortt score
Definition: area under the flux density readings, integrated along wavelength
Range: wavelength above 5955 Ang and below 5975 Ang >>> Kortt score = 121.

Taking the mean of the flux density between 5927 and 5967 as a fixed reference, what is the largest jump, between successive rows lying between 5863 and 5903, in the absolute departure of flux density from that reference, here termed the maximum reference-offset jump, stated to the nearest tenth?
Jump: 1.1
